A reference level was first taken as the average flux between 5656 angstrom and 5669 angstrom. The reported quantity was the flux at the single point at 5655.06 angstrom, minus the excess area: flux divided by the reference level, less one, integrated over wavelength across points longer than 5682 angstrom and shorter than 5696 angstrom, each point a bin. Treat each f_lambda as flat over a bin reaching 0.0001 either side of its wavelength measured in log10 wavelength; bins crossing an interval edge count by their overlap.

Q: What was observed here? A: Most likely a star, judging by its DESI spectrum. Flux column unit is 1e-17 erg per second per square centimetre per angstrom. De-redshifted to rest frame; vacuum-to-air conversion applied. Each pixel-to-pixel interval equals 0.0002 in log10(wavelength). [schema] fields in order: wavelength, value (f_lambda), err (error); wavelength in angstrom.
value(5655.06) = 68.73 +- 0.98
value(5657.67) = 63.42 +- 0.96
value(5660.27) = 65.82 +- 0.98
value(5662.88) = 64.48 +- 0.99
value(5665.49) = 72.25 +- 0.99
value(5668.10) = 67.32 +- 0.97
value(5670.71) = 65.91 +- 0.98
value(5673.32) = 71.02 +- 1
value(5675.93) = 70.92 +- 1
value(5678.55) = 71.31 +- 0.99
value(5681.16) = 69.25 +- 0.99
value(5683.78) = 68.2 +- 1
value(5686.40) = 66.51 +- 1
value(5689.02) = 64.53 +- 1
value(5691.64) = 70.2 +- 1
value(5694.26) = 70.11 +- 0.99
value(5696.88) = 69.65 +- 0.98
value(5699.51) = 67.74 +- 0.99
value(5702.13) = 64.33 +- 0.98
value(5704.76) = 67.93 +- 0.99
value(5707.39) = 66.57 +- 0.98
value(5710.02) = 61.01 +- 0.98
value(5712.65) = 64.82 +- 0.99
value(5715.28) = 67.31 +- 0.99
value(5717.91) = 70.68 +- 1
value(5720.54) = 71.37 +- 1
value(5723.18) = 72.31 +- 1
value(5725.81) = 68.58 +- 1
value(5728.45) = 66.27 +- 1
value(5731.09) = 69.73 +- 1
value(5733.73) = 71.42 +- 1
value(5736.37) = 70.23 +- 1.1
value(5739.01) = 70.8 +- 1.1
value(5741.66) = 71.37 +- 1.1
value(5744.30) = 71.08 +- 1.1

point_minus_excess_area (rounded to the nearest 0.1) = 68.5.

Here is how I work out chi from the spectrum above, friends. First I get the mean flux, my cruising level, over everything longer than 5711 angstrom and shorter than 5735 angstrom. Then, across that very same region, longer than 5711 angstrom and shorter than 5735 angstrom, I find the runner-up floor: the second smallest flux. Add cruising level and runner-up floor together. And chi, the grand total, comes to 135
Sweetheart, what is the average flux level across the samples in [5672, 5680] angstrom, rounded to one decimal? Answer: 71.1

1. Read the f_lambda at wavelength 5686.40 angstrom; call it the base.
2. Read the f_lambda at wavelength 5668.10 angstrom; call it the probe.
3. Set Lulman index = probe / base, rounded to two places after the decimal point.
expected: 1.01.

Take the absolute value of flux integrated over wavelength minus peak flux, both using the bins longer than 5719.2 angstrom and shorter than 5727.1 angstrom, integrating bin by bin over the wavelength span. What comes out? 487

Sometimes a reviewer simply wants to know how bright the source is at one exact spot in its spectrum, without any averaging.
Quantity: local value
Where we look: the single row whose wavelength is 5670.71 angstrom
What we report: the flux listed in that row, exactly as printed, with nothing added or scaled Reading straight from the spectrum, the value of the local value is 65.91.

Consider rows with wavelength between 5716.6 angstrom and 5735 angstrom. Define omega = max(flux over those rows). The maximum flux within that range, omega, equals 72.31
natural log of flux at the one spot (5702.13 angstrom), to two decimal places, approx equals 4.16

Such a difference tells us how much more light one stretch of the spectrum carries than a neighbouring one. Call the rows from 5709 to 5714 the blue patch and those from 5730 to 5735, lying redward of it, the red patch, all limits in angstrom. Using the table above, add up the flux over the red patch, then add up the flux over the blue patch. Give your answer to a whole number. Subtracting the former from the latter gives -15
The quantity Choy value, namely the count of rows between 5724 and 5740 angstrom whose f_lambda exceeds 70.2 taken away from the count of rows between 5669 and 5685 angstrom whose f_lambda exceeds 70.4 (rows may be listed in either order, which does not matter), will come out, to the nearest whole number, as 0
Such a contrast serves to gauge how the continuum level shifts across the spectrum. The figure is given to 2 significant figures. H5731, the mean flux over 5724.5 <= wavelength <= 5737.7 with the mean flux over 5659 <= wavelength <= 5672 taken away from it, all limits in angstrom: 2.1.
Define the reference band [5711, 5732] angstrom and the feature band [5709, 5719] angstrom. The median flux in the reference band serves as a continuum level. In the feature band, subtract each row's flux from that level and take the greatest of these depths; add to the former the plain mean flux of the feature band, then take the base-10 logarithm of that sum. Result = 1.87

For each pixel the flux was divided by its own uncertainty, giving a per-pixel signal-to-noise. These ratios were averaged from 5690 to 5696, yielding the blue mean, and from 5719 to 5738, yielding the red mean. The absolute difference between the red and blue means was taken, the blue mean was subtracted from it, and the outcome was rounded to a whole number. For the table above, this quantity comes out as -69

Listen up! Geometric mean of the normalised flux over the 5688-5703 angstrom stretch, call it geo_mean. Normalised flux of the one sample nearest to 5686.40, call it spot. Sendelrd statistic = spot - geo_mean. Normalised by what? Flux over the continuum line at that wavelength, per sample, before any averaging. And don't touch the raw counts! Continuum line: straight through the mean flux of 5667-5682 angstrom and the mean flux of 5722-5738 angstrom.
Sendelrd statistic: -0.02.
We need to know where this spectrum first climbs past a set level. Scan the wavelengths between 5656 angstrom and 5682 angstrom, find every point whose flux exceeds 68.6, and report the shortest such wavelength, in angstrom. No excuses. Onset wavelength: 5665.49 angstrom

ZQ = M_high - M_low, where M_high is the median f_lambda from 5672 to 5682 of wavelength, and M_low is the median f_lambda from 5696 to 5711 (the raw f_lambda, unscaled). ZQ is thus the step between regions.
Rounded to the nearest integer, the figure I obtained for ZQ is 4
